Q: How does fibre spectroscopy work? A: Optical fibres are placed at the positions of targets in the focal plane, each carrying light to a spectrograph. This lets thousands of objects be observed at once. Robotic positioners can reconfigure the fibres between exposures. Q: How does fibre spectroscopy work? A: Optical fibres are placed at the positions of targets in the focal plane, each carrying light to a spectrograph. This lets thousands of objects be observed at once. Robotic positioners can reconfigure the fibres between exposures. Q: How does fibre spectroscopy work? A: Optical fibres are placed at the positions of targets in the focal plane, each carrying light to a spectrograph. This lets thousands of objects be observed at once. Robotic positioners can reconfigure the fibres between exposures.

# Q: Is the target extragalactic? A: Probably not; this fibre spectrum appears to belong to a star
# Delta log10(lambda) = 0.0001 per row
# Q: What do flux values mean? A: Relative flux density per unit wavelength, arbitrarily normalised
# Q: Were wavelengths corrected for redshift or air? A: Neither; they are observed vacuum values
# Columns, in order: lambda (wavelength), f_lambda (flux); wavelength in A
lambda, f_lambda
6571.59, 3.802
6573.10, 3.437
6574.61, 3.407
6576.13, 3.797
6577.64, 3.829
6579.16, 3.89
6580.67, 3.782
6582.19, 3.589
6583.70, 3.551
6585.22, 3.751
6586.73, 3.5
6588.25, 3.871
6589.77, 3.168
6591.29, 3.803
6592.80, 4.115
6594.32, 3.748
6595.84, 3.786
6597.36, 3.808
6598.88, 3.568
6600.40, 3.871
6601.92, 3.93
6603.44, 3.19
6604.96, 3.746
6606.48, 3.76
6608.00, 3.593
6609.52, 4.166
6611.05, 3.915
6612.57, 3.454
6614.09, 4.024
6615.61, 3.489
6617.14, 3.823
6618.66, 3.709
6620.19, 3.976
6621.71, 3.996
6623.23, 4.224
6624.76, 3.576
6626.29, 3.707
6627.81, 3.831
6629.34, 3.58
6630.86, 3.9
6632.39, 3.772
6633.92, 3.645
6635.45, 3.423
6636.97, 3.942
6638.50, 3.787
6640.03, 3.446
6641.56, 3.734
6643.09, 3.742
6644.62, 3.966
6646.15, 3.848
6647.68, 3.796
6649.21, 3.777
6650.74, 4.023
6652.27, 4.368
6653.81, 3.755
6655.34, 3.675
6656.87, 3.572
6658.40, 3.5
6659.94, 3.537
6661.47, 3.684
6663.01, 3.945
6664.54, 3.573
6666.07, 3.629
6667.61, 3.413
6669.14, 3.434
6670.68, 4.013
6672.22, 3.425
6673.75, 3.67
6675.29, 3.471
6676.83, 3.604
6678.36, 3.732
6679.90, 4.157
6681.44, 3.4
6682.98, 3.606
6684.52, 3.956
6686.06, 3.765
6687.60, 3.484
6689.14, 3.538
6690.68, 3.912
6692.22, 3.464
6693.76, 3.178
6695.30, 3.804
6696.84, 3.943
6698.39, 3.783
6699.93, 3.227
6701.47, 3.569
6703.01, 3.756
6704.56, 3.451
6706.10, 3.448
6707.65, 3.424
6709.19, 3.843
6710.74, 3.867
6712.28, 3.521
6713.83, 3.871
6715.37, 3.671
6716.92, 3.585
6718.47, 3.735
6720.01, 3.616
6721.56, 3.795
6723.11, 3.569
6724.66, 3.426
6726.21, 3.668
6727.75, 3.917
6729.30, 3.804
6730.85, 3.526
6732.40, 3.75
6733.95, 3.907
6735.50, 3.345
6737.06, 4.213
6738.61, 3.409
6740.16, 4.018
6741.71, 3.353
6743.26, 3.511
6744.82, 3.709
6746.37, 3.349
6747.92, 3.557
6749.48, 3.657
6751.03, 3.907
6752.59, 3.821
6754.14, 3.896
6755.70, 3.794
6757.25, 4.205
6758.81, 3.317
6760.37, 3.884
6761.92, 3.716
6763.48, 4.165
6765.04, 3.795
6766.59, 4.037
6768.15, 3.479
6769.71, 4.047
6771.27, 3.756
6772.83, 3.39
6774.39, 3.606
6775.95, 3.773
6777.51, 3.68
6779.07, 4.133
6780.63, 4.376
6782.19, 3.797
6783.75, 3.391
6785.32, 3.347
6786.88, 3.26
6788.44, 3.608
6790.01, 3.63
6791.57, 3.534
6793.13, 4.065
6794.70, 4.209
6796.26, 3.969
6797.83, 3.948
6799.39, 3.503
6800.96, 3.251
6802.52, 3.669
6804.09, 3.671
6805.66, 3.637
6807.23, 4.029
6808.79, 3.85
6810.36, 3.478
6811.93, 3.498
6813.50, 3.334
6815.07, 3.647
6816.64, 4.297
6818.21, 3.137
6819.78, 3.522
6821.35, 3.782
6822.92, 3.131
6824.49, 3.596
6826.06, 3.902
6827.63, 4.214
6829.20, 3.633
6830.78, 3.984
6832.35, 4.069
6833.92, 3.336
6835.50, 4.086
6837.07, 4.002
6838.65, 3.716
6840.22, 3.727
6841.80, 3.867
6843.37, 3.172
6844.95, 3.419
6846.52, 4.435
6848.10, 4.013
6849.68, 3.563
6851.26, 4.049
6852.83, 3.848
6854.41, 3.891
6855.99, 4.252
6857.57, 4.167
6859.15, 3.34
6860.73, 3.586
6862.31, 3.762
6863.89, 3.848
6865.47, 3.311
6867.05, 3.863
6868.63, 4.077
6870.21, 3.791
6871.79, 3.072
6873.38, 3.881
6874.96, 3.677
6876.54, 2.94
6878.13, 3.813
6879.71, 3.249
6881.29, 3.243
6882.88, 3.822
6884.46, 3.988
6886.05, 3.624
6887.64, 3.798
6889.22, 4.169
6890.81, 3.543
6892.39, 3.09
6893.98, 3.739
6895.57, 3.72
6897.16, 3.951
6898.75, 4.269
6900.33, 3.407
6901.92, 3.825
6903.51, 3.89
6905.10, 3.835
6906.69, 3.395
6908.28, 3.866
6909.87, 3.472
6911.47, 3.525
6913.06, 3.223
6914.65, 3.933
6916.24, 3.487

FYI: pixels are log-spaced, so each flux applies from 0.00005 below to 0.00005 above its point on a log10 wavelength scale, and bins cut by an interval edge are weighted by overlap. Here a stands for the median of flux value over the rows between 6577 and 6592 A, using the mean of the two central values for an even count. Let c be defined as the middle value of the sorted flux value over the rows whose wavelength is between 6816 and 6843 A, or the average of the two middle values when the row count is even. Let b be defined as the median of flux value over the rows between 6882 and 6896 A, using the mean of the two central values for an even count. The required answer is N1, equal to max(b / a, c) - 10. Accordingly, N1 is -6.22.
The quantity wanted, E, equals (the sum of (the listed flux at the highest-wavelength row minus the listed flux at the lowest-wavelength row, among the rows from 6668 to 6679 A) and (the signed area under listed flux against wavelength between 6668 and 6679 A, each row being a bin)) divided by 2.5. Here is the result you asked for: 16.0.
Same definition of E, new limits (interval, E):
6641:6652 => 17.1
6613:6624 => 17.1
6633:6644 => 16.2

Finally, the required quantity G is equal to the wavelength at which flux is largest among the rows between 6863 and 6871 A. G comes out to 6868.63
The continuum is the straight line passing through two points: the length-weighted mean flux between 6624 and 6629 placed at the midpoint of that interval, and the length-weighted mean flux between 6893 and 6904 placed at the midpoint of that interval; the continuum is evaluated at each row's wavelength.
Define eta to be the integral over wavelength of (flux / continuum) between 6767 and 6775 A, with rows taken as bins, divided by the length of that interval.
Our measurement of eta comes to 0.98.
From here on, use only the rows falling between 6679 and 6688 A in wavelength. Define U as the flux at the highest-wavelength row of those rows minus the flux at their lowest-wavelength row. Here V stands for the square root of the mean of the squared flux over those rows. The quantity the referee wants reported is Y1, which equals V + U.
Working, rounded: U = -0.7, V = 3.74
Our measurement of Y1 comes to 3.06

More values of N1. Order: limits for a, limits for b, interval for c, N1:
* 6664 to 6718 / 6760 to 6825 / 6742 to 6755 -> -6.32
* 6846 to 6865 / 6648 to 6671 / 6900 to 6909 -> -6.17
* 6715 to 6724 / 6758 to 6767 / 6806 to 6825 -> -6.44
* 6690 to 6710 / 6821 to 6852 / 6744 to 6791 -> -6.26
